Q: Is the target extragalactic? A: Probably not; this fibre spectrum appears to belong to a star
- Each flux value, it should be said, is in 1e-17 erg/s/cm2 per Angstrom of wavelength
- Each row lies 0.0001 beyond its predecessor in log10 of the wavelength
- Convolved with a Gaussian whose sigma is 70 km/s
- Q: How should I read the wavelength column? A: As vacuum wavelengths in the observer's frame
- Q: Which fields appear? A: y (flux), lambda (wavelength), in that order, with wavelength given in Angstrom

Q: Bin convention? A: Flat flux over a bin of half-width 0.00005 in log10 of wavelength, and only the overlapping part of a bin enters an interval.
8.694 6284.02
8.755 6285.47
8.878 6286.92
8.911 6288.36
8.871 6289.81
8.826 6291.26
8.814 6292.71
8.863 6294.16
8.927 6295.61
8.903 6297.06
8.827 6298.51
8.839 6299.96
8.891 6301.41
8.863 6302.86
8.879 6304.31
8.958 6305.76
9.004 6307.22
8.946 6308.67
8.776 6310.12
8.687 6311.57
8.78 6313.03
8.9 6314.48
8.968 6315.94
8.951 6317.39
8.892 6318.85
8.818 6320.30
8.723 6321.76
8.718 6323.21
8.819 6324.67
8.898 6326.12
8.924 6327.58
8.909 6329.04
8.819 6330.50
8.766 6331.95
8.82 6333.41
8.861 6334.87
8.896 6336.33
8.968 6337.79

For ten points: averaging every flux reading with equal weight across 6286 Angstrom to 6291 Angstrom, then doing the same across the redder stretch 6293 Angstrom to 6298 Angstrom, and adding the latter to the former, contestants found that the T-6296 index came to 17.8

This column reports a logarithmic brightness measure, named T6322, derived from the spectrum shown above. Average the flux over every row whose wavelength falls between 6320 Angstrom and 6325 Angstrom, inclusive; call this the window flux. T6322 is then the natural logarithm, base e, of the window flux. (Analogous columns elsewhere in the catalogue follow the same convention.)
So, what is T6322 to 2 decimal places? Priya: 2.17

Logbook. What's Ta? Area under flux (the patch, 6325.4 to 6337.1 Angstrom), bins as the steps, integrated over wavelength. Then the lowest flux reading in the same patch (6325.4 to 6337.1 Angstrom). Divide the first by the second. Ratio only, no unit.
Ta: 11.8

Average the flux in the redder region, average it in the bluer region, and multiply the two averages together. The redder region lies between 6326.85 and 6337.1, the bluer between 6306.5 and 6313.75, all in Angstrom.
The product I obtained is 78.3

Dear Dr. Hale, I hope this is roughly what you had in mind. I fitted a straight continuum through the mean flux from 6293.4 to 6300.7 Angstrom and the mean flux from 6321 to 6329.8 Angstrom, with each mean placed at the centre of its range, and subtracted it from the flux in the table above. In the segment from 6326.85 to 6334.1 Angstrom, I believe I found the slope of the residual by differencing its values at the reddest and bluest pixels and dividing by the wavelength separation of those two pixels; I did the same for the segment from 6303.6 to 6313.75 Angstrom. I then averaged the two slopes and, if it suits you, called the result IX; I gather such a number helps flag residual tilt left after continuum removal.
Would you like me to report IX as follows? -0.013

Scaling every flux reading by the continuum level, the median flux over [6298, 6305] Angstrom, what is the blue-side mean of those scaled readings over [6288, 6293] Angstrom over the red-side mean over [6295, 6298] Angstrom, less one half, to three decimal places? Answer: 0.493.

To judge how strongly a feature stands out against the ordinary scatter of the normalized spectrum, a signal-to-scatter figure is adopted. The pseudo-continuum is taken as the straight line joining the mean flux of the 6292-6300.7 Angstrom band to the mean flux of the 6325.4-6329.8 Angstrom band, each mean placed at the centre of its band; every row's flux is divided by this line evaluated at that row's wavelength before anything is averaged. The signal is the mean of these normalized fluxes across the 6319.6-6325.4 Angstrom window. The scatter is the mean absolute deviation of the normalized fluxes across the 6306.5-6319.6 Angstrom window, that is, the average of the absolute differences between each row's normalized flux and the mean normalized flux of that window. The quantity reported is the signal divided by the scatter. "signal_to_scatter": 102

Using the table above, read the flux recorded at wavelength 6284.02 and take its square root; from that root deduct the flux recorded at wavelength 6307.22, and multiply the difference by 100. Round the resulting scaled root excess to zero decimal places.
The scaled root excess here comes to -606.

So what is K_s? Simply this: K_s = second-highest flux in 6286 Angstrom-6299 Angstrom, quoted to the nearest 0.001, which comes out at 8.911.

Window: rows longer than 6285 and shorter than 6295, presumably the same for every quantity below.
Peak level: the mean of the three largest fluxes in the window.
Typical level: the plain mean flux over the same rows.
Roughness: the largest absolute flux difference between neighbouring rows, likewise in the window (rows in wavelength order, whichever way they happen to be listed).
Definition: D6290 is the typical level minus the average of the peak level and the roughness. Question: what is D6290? 4.34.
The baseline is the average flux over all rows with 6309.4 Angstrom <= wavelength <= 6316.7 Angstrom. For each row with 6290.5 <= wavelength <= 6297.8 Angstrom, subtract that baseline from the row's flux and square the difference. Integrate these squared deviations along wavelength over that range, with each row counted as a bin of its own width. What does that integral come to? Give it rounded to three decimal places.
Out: 0.028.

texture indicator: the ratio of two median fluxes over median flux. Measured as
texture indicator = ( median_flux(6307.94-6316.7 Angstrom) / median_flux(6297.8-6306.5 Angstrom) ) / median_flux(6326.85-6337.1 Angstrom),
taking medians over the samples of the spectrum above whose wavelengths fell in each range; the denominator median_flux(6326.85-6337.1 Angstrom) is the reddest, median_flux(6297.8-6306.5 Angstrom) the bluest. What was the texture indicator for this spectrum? 0.112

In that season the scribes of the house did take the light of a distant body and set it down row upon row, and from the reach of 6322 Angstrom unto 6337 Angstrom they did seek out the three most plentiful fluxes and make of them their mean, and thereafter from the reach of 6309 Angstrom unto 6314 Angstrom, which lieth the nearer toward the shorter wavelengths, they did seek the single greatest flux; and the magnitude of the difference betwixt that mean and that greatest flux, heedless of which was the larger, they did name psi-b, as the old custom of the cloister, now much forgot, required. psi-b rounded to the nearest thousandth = 0.130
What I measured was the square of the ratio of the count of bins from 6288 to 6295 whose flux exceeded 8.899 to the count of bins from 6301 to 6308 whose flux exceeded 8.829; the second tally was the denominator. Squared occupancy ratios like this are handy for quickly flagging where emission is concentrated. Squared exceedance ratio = 0.04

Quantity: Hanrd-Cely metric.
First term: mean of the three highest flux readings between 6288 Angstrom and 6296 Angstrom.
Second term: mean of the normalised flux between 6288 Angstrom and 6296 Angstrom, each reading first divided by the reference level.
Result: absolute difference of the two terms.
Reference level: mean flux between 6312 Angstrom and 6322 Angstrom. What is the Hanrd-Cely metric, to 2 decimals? 7.90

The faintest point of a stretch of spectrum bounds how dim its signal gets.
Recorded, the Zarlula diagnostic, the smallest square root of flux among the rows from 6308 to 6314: 2.95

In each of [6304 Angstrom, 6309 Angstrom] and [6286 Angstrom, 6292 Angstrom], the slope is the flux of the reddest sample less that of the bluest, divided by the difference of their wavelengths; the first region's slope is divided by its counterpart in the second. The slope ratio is -1.3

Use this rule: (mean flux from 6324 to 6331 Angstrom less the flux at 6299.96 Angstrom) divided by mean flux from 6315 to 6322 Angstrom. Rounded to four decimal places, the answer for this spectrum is 0.0039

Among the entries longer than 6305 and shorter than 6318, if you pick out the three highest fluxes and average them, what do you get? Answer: 8.98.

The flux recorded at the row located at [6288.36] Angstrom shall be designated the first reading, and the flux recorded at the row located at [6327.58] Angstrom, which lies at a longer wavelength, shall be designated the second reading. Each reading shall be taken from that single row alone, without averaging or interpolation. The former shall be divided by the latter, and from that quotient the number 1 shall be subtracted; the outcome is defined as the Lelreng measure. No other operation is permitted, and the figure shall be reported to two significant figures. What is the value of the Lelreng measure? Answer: -0.0015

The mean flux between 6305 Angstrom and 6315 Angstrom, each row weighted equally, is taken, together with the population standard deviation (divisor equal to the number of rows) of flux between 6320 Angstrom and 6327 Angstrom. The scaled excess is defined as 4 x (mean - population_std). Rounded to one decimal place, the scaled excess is 35.2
